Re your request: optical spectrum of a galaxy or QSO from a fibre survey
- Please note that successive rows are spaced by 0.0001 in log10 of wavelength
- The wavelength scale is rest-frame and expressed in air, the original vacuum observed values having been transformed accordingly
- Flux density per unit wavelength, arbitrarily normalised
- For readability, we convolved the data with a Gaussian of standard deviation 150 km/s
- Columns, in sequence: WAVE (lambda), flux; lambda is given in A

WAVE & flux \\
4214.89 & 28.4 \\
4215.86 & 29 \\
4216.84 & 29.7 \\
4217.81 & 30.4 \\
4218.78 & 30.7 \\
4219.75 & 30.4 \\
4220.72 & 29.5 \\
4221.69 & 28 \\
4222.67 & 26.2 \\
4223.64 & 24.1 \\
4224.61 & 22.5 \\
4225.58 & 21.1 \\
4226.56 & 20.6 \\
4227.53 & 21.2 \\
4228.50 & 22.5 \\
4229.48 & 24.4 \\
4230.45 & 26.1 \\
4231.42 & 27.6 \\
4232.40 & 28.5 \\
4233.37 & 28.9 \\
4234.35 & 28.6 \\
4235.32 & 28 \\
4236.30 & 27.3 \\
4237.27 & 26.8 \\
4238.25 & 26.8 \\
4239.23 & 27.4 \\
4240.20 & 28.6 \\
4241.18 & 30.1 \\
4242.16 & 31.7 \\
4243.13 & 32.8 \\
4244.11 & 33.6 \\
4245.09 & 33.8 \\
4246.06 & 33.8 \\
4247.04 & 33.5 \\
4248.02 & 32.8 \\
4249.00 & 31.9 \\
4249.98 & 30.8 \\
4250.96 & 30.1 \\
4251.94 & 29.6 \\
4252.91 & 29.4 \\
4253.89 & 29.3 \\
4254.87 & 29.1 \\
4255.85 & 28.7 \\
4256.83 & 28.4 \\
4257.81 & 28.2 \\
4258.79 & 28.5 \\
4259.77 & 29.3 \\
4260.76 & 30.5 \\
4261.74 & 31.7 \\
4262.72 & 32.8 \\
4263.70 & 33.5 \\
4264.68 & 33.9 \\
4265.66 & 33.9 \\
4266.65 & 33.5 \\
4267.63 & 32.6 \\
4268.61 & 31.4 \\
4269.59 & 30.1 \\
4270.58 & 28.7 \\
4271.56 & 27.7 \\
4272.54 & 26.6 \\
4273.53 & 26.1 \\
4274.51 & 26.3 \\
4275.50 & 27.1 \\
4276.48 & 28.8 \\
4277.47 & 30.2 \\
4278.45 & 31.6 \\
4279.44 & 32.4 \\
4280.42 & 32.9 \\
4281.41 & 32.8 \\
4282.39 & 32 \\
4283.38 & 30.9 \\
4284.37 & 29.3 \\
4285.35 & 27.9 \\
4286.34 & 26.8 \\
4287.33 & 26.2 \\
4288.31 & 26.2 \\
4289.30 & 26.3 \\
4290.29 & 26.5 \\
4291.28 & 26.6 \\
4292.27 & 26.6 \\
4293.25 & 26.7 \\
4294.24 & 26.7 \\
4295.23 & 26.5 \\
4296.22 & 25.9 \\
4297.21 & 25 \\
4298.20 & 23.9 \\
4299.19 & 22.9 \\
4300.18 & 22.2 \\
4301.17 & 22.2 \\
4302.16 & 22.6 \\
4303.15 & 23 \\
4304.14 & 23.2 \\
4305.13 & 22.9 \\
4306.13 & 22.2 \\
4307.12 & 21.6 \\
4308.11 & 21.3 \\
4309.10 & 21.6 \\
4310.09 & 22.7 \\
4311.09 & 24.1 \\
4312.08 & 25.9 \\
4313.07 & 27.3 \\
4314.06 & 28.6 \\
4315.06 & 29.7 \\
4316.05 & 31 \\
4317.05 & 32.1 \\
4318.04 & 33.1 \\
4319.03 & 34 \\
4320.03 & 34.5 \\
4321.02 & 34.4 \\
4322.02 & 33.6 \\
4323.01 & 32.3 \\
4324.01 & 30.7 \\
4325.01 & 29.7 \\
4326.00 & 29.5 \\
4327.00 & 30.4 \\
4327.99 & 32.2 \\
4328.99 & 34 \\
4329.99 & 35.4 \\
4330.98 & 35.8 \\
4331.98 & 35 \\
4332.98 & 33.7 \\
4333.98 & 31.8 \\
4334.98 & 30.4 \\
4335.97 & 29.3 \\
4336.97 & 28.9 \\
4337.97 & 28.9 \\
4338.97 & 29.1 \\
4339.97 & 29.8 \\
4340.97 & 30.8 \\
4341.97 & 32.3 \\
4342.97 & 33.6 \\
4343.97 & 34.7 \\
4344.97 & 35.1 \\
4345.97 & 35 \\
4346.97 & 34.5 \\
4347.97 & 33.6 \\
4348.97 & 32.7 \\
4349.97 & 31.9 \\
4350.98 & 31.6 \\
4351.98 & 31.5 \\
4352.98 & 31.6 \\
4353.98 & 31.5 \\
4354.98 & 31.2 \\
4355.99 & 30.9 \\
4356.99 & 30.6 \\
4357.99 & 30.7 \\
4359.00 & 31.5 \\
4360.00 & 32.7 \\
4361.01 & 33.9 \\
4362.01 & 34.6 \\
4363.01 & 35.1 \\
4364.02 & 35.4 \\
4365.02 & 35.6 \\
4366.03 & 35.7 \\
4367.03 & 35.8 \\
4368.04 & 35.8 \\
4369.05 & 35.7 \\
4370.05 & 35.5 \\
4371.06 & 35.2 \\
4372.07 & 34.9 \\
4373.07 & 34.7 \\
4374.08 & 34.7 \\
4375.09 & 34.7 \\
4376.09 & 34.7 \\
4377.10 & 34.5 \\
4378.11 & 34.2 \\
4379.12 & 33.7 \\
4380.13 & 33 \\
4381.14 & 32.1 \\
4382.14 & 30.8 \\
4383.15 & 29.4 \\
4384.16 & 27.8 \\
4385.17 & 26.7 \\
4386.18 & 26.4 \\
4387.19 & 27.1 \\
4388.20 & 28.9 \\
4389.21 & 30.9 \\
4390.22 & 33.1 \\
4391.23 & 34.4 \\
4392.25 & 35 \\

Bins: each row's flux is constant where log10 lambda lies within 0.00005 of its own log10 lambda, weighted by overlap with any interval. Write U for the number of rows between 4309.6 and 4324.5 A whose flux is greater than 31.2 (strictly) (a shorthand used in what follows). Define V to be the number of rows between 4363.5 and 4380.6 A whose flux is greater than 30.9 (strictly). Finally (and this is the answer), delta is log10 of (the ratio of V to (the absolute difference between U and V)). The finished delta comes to 0.2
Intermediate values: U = 7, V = 17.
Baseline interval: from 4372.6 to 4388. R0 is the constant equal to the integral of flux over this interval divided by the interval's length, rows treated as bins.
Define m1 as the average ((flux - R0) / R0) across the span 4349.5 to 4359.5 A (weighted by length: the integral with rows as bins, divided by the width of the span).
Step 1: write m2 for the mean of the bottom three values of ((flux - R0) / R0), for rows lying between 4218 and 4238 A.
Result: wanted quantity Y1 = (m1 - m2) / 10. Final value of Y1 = 0.033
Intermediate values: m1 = -0.01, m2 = -0.34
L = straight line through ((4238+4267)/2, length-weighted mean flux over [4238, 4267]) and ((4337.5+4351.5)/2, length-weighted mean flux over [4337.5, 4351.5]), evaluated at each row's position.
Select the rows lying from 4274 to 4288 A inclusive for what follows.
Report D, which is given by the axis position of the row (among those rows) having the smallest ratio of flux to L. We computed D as 4287.33 A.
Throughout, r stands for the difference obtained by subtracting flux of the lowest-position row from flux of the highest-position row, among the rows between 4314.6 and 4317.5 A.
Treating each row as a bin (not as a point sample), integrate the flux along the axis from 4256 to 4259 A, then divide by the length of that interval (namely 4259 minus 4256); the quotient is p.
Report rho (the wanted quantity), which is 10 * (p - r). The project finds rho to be 260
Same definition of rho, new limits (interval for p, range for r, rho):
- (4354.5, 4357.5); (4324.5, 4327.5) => 302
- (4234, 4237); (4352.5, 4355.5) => 283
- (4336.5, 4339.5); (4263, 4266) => 285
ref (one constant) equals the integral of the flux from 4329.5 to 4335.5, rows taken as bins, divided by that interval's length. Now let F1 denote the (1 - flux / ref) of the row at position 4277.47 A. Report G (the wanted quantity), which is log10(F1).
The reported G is -0.98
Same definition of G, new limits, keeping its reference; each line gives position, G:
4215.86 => -0.86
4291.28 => -0.68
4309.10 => -0.44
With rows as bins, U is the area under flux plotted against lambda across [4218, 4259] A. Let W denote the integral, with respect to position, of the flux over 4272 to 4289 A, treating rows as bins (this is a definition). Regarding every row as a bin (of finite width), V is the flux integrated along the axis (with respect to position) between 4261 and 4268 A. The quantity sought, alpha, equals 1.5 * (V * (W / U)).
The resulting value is 147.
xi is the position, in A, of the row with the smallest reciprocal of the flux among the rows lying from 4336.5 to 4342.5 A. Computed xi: 4341.97 A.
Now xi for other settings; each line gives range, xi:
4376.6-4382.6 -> 4377.10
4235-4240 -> 4235.32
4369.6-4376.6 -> 4370.05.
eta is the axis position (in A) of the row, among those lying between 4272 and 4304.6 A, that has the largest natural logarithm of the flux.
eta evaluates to 4280.42 A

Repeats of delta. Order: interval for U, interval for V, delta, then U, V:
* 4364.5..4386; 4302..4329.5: 0.2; 17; 10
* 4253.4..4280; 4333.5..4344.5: -0.2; 10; 4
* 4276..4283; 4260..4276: 0.4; 5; 8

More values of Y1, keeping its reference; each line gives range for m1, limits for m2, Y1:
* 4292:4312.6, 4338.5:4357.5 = -0.019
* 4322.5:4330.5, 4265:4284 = 0.017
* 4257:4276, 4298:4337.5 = 0.027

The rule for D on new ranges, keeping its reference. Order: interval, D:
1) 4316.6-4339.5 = 4337.97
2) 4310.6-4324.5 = 4311.09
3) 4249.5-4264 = 4257.81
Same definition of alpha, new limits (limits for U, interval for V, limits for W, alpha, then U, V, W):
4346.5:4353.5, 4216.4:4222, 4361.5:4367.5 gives 235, 227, 167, 212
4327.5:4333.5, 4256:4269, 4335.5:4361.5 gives 2456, 206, 407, 828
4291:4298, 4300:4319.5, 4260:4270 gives 1322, 183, 500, 323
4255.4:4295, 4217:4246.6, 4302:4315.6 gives 347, 1164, 822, 328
